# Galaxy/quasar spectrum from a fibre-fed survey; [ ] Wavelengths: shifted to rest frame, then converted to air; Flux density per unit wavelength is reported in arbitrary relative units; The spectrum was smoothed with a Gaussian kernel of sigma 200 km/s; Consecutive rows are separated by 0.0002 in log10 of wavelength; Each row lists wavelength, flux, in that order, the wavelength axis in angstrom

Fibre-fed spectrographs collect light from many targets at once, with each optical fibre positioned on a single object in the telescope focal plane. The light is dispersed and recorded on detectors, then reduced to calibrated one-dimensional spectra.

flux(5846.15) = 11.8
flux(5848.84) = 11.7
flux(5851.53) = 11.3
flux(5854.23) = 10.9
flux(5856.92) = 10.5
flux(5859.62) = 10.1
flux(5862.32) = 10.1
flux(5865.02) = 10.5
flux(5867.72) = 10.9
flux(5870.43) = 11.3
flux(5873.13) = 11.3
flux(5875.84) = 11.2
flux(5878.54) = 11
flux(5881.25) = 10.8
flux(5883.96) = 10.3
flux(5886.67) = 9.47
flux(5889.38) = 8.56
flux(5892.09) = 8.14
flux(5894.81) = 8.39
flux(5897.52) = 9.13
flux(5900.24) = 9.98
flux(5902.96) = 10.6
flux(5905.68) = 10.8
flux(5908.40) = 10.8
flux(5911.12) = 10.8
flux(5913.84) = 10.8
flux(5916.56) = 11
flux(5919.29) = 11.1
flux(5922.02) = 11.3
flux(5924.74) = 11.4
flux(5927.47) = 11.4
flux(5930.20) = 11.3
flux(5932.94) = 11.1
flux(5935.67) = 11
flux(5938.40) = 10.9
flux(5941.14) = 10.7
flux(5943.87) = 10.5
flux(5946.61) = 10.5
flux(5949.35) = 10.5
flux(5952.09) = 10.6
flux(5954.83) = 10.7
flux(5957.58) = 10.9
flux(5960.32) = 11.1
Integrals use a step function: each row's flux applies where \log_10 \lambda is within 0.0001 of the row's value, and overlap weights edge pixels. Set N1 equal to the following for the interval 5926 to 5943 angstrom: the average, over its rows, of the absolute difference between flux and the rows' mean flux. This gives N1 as 0.2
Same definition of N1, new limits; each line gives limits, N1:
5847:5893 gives 0.7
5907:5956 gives 0.3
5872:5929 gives 0.8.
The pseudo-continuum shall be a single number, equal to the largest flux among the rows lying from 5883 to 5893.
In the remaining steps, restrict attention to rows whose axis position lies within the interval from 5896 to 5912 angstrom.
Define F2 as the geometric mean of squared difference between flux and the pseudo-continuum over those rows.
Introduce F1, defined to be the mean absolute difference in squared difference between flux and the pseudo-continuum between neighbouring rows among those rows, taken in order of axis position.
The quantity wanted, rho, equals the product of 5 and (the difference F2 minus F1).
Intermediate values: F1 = 0.29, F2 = 0.24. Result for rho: -0.2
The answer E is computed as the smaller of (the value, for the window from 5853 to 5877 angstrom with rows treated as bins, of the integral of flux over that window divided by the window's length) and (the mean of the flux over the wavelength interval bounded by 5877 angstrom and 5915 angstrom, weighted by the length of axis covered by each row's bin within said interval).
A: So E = 10.0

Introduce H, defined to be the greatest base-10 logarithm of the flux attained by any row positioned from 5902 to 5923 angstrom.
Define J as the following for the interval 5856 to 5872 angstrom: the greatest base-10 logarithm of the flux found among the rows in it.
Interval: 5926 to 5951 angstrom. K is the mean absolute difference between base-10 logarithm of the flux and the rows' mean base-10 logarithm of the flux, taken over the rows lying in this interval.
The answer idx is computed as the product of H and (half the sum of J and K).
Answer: 0.561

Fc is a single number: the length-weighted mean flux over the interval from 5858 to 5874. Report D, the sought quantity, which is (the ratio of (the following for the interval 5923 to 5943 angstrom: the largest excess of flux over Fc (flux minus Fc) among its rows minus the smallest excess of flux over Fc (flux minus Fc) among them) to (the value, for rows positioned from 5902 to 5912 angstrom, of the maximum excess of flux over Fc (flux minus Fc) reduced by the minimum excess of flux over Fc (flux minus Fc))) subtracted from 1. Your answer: -2.5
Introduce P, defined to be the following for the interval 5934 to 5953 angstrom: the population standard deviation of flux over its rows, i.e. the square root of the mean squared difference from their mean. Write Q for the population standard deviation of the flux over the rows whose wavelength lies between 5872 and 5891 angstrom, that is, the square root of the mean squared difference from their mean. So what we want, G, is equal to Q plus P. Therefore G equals 1.13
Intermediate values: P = 0.2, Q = 0.94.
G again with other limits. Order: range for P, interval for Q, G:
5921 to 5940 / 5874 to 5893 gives 1.32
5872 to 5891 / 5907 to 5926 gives 1.17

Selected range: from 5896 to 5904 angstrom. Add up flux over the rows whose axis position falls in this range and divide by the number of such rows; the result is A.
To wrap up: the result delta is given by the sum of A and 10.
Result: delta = 19.9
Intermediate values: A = 9.9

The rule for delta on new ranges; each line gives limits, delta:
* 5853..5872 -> 20.6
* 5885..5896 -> 18.6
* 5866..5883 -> 21.1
